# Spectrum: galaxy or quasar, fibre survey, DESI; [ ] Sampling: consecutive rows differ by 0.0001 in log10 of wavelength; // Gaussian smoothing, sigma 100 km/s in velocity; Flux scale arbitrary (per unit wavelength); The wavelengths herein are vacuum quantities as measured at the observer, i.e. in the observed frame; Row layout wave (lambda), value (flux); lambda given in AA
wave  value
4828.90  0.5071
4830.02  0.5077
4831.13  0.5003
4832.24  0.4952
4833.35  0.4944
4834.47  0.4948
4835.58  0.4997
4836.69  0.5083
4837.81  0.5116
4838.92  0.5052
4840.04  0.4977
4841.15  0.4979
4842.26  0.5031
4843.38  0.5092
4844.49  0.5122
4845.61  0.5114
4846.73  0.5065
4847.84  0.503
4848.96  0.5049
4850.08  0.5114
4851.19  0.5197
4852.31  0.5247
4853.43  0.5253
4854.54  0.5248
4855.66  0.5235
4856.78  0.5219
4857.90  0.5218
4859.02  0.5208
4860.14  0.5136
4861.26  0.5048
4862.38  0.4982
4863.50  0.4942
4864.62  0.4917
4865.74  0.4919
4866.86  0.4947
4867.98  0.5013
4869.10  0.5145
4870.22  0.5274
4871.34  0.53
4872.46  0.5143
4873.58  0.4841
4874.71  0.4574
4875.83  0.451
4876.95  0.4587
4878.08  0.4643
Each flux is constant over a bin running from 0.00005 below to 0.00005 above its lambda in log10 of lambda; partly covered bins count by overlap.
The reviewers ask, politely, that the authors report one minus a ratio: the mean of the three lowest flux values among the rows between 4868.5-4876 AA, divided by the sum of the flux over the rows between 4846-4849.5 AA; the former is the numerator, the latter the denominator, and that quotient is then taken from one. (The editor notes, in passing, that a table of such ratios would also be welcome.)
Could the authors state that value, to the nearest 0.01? 0.69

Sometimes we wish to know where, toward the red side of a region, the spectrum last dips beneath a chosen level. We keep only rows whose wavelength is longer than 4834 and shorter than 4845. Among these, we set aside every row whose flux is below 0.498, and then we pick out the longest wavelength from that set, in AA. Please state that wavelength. 4841.15 AA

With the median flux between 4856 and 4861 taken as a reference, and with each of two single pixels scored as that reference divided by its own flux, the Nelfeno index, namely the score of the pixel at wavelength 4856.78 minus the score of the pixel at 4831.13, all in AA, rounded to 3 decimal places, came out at -0.043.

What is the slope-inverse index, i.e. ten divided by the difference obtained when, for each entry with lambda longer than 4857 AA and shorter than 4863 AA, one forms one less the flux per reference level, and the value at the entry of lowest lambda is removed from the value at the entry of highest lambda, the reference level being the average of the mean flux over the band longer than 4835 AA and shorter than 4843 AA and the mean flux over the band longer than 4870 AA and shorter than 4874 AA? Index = 216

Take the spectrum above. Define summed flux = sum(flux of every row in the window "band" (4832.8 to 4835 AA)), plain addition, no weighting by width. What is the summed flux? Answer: 0.99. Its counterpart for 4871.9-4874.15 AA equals 1.00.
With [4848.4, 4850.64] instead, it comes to 1.02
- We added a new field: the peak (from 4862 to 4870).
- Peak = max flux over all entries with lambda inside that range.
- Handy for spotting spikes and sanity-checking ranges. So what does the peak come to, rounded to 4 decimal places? 0.5145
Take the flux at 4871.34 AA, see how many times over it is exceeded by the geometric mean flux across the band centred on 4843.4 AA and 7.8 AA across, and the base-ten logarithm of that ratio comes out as -0.021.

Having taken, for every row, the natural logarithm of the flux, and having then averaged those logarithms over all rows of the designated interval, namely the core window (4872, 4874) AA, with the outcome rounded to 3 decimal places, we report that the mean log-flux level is -0.695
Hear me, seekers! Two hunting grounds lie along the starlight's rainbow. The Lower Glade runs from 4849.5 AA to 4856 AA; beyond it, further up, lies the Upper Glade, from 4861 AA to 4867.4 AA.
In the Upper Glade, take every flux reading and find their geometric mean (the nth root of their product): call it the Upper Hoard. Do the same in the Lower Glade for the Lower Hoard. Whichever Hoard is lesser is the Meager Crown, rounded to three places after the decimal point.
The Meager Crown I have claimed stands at 0.496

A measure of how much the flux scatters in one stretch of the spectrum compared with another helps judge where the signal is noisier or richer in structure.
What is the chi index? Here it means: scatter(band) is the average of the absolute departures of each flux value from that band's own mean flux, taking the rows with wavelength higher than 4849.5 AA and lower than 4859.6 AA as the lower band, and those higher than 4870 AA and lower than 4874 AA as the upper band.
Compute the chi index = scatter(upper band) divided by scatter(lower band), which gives 5.3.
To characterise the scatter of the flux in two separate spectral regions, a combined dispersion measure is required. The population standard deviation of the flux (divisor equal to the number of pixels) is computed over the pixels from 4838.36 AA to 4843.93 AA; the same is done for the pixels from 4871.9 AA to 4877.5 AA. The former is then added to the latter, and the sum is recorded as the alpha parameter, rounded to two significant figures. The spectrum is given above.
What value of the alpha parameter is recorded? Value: 0.028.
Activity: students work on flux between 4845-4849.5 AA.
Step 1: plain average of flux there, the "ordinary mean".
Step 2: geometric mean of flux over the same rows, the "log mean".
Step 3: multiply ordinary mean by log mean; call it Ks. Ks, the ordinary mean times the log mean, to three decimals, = 0.256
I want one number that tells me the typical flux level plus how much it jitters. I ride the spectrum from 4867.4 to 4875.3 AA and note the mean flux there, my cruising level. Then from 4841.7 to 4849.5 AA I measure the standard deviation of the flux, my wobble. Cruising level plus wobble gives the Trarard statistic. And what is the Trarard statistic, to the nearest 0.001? 0.508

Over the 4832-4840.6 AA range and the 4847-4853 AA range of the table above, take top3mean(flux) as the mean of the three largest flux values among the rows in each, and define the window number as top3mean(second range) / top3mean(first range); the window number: 1.02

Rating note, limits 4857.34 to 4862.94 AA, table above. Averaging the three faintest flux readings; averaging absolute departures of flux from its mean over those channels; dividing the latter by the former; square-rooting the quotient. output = 0.128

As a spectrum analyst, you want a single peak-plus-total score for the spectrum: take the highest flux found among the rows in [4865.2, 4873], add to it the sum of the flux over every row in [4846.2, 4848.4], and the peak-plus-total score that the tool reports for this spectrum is 1.5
